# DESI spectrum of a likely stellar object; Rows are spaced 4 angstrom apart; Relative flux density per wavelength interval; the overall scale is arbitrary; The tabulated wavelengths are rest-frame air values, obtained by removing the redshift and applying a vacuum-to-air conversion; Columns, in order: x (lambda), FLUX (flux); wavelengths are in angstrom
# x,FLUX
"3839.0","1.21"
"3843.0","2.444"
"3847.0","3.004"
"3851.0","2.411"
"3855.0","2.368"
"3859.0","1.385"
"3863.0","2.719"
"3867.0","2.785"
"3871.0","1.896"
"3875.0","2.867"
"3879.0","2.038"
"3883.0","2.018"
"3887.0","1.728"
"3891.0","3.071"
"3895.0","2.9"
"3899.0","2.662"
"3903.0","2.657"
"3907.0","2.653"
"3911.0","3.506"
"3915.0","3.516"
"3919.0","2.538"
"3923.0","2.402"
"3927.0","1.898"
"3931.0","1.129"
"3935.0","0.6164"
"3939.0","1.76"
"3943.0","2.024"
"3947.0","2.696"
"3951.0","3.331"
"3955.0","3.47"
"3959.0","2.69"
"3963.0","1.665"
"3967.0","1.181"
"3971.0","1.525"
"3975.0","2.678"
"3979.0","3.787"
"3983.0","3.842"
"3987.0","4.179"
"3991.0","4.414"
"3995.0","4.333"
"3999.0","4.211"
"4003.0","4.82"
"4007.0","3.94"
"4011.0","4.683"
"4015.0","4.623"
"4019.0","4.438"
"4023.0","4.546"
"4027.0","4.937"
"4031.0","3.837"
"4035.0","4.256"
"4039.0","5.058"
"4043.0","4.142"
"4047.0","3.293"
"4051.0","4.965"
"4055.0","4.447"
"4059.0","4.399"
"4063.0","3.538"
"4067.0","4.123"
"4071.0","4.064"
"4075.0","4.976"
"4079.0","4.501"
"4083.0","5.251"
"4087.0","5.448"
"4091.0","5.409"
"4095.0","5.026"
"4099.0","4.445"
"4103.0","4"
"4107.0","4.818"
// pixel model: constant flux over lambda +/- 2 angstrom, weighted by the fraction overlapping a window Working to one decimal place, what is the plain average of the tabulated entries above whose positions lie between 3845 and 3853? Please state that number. 2.7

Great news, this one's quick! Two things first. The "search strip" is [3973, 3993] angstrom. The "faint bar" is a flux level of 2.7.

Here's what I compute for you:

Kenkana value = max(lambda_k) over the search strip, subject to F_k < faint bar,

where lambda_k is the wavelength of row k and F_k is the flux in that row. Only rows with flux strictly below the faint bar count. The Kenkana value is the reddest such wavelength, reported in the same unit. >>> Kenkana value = 3975.0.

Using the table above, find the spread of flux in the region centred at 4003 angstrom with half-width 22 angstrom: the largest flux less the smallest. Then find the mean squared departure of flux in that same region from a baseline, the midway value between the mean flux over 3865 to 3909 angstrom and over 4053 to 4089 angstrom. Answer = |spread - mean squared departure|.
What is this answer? 0.15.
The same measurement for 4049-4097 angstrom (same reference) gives 0.20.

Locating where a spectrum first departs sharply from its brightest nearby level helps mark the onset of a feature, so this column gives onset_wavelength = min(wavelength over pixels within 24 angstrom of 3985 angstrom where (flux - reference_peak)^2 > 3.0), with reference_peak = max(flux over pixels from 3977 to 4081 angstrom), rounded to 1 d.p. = 3963.0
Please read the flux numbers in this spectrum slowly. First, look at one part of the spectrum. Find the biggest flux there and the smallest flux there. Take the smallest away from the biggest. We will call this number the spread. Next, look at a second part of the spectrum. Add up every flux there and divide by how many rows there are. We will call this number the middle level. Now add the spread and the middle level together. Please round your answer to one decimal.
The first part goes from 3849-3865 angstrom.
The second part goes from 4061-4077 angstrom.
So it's 5.5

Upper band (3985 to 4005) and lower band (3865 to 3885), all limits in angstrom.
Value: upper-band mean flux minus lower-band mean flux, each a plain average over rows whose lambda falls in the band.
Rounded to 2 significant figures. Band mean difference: 2.1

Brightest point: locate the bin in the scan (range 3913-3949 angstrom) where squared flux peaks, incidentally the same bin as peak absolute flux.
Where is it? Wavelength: 3915.0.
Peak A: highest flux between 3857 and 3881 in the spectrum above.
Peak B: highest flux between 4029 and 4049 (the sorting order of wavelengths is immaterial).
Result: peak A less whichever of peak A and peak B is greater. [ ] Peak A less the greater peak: -2.2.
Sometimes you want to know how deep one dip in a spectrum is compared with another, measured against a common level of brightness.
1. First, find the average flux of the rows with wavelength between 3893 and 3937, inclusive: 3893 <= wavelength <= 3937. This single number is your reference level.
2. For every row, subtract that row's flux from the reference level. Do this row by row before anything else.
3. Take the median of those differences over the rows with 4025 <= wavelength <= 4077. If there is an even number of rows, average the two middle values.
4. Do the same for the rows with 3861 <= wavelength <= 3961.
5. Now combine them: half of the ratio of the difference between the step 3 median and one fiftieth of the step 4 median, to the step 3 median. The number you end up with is 0.499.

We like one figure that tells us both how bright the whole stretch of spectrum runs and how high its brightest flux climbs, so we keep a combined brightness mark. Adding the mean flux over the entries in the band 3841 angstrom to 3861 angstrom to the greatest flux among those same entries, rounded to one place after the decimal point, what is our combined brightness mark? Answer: 5.3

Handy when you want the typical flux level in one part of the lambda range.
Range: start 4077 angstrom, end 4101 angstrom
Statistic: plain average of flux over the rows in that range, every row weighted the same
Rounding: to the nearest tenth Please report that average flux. 5.0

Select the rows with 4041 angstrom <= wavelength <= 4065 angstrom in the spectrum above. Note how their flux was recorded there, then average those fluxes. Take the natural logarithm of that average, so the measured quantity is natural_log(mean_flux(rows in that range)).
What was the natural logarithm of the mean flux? 1.42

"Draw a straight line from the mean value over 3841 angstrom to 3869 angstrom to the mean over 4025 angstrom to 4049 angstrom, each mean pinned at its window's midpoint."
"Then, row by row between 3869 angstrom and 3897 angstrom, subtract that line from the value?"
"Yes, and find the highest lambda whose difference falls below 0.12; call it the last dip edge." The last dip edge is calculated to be 3895.0 angstrom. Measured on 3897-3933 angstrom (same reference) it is 3931.0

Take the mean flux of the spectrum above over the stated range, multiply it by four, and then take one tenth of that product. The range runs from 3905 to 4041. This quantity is 1.3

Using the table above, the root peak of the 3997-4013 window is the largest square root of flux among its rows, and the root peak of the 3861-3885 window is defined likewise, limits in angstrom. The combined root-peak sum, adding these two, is 3.9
